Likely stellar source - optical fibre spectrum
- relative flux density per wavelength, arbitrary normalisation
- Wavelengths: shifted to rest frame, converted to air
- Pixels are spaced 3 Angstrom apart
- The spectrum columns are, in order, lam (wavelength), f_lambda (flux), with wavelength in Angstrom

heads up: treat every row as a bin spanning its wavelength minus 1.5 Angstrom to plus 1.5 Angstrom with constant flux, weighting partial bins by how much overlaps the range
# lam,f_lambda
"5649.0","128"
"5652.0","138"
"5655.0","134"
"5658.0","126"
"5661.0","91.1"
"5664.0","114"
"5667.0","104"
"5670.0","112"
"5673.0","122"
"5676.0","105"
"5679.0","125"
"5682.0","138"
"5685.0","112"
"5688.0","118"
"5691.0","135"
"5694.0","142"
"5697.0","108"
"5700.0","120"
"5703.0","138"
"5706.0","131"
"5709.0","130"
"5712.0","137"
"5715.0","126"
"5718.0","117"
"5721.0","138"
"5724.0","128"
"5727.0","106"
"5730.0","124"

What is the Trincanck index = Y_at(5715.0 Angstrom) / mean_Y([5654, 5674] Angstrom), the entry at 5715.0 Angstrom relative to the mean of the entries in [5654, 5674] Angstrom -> 1.10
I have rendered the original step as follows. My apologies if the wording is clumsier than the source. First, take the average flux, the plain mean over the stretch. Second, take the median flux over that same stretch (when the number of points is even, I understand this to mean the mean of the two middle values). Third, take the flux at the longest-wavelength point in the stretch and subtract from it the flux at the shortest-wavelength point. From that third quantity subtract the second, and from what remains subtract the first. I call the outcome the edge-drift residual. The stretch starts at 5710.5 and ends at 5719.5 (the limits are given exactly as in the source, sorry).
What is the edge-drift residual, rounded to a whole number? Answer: -273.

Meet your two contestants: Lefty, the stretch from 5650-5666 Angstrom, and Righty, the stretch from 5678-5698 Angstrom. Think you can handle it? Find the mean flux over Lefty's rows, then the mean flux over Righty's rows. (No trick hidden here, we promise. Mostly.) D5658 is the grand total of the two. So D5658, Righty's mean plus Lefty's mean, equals 246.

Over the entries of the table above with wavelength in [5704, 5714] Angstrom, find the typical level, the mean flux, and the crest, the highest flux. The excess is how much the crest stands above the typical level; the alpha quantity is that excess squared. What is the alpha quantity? 19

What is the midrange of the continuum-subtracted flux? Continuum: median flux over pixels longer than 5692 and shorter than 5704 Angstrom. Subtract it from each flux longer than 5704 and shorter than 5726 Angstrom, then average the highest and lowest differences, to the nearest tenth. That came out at -1.5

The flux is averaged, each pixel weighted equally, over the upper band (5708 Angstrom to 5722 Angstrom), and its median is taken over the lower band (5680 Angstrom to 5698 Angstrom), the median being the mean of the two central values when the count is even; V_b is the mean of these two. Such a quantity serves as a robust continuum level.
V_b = 128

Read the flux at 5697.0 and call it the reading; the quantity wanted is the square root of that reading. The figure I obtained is 10.4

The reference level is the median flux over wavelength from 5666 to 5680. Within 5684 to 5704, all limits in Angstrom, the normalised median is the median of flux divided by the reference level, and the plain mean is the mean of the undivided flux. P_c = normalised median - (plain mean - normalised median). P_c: -123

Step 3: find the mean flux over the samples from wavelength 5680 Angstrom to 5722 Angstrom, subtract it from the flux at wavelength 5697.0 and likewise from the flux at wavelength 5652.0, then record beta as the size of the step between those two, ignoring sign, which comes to 30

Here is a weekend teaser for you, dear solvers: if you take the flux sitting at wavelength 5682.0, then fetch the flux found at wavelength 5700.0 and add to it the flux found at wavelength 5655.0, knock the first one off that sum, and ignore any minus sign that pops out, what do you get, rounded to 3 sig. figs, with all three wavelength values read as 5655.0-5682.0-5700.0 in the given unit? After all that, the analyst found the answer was 116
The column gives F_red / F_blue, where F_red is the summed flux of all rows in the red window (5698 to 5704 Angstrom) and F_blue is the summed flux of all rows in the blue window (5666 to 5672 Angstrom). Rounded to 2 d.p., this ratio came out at 1.19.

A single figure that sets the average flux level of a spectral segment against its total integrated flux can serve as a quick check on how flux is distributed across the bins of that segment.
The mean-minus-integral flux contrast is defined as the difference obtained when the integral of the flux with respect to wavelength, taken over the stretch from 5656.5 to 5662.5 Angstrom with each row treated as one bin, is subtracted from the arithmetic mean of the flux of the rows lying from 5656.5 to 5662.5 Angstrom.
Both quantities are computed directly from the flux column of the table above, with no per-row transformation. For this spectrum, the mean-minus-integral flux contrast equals -543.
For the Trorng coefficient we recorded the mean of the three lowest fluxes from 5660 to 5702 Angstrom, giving 100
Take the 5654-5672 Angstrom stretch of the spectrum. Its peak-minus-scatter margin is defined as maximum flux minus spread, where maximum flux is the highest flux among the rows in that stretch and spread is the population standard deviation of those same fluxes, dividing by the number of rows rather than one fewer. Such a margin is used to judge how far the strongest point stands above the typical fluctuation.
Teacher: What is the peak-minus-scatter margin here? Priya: 120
